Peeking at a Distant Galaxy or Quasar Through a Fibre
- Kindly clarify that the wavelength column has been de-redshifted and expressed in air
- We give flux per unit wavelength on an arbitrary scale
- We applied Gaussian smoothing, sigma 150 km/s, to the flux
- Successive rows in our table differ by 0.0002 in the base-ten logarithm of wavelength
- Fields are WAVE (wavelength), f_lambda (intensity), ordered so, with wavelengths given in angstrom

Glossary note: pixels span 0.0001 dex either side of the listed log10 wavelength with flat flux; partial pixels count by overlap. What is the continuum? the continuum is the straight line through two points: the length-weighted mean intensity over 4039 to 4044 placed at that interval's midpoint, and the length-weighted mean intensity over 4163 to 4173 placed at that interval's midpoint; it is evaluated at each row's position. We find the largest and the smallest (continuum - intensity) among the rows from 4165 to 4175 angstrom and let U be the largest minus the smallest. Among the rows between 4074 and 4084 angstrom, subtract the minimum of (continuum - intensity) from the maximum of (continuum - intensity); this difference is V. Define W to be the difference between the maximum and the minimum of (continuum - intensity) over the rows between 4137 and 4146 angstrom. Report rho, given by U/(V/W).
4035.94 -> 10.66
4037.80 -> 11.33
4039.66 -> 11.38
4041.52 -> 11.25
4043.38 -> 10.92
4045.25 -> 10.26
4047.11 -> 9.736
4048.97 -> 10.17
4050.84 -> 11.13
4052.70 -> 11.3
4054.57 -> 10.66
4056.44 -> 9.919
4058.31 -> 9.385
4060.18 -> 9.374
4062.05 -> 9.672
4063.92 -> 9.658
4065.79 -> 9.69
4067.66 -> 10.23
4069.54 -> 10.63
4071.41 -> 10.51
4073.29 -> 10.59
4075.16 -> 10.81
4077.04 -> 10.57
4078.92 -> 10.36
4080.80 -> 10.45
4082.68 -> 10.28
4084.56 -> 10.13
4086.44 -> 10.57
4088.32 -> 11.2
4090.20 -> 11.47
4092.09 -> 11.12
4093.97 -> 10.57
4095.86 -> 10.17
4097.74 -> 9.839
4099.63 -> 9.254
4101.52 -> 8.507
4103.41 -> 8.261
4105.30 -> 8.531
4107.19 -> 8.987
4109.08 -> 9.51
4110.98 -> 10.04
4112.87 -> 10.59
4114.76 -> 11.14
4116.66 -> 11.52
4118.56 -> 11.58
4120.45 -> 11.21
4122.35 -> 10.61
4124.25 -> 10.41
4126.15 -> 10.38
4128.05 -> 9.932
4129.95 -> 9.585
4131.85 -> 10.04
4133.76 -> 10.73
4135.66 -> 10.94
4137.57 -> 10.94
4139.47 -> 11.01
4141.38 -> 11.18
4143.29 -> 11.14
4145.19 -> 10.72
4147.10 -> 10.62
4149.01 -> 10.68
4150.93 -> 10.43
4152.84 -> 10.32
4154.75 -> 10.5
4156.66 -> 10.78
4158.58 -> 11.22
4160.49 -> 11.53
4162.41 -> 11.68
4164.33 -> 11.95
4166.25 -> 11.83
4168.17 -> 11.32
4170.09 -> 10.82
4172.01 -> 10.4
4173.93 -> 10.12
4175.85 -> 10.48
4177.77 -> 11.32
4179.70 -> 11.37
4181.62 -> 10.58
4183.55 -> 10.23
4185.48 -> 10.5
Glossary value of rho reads 1.5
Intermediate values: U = 1.71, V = 0.53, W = 0.46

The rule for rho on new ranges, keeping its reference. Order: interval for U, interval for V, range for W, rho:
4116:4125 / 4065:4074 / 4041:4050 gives 1.9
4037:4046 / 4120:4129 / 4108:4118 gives 1.8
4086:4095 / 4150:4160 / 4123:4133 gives 0.8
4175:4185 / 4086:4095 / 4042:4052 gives 1.8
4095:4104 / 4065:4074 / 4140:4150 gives 1.2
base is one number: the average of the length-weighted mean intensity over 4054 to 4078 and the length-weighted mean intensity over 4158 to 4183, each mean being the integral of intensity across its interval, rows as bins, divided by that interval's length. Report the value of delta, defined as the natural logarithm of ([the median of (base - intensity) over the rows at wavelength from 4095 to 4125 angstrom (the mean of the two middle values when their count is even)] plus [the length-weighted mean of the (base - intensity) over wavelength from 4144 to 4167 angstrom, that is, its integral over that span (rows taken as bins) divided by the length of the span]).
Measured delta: -2.22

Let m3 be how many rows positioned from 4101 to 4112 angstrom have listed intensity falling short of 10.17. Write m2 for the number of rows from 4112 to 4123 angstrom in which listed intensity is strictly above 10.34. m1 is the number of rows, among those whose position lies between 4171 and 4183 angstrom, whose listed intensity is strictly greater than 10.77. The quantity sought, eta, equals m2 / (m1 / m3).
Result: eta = 18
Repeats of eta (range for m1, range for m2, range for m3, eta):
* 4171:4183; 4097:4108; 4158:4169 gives 0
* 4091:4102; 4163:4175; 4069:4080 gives 0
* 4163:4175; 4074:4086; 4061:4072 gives 3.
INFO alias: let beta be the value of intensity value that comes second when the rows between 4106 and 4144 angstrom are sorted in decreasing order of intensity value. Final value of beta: 11.52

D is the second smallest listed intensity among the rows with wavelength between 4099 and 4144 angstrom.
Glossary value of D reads 8.507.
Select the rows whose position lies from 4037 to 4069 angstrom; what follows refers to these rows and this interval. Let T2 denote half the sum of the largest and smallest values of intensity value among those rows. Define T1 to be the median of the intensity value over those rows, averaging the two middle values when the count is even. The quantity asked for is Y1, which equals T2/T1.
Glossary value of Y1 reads 1.01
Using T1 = 10.2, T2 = 10.4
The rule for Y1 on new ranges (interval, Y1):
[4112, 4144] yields 0.97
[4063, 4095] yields 1.00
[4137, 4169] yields 1.01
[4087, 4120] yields 0.98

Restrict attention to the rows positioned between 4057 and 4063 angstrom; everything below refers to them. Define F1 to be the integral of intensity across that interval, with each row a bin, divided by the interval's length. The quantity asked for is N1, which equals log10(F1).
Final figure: 0.98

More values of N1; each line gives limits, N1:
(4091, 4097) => 1.03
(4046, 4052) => 1.02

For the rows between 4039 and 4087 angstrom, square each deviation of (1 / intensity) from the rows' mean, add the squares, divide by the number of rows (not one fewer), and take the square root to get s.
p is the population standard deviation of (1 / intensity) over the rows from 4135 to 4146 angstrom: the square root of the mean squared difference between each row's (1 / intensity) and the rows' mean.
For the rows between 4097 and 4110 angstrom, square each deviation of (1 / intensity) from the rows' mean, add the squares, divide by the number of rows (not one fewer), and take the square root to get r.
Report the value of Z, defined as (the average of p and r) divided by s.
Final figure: 0.75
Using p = 0.0013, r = 0.0067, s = 0.0053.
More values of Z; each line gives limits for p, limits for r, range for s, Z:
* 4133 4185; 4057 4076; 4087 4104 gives 0.40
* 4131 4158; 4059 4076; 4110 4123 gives 0.86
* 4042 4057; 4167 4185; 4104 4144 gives 0.56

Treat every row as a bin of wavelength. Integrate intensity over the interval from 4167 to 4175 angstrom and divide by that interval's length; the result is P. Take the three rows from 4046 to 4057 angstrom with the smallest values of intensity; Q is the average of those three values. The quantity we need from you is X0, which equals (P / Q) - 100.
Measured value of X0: -98.9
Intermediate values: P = 10.7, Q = 9.9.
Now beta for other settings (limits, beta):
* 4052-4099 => 11.3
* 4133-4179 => 11.83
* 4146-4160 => 10.78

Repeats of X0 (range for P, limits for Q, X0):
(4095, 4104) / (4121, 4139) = -99.1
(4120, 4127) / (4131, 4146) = -99.0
